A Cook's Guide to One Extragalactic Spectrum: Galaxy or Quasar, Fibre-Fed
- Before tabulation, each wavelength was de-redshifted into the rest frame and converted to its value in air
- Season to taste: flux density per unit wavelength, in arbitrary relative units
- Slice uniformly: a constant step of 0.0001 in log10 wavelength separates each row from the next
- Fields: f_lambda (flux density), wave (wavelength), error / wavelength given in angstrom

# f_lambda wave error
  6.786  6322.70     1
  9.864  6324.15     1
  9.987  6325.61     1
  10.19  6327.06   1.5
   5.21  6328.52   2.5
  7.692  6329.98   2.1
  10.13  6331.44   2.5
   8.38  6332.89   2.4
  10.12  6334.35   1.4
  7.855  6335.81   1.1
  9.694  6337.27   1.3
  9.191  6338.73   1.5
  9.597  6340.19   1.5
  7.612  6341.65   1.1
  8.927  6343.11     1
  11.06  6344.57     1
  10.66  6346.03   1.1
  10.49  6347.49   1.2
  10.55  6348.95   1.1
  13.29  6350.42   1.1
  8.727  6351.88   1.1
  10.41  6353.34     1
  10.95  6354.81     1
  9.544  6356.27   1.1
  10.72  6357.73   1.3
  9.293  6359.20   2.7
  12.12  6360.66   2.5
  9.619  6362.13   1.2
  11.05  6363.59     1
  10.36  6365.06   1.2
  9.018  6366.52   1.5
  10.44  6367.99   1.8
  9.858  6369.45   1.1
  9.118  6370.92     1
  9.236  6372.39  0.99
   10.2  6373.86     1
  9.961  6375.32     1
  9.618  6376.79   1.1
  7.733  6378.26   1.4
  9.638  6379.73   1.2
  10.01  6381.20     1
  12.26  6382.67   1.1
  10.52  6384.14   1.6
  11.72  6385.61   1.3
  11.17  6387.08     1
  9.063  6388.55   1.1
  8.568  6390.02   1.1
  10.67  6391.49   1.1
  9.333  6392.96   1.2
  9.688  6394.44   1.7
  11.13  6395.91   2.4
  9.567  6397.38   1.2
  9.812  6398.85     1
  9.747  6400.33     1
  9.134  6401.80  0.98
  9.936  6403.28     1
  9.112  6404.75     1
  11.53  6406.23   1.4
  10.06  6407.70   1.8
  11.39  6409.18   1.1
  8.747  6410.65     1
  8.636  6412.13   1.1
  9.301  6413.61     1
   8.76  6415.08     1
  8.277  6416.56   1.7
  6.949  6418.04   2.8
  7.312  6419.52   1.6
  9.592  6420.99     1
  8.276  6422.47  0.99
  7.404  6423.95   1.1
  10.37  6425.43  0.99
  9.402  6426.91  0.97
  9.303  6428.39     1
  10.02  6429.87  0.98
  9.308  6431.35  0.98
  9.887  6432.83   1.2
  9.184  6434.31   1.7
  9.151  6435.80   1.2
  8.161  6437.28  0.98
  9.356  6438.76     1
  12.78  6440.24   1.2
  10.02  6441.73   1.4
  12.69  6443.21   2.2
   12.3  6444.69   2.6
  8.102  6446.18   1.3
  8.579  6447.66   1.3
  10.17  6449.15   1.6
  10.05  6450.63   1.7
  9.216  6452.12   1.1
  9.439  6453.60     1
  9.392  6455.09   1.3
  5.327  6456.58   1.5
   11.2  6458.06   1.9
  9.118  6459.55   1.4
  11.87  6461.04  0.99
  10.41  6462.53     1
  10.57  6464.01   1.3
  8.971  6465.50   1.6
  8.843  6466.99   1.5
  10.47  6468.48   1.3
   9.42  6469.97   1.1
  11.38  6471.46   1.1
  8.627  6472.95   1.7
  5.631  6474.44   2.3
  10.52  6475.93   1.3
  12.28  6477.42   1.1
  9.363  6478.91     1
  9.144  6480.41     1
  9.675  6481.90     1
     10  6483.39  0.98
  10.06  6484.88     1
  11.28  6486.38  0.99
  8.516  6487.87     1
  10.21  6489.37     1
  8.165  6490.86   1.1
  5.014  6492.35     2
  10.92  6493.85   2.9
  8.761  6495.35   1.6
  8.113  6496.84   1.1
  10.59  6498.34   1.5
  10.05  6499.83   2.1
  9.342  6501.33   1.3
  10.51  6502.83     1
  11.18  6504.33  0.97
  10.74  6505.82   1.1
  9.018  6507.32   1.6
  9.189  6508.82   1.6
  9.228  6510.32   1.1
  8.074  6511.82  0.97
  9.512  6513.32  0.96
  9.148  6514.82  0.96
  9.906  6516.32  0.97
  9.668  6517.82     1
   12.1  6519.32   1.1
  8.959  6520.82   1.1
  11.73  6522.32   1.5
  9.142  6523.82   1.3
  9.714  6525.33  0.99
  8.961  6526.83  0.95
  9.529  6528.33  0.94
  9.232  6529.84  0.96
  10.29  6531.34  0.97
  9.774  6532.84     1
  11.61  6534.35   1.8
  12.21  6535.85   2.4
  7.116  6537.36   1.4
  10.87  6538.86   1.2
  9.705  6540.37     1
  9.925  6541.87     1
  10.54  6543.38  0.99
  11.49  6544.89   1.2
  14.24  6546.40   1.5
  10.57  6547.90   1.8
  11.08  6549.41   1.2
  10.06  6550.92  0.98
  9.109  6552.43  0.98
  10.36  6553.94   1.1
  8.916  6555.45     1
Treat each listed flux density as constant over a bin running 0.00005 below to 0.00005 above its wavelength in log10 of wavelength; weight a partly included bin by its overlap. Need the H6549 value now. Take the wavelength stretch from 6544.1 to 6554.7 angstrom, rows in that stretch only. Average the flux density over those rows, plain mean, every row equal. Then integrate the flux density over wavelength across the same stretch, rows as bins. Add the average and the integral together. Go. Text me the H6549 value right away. 127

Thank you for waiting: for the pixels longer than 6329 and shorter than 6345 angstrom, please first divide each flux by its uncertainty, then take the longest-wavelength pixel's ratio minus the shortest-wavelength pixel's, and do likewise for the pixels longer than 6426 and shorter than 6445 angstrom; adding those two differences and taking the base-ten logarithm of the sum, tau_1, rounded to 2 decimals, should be 0.39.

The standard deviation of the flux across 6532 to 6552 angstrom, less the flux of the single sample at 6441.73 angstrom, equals -8.4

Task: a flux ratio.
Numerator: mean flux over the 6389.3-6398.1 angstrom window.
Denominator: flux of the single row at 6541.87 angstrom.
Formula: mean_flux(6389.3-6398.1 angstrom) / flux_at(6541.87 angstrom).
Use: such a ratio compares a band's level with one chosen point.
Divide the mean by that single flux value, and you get 0.99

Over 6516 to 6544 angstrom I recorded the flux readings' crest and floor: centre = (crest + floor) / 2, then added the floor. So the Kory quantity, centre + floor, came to 16.8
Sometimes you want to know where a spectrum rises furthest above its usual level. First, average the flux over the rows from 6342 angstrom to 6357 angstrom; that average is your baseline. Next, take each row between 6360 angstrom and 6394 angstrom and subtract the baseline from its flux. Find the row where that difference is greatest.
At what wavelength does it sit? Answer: 6382.67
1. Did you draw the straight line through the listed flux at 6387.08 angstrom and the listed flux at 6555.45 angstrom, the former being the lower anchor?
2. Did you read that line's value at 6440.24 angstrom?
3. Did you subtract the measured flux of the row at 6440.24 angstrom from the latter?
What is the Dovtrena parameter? -2.3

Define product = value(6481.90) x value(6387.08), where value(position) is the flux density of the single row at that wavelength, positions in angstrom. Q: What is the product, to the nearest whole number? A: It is 108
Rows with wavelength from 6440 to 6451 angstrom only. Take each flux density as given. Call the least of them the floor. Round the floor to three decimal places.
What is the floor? 8.102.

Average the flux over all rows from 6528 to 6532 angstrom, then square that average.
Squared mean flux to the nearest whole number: 94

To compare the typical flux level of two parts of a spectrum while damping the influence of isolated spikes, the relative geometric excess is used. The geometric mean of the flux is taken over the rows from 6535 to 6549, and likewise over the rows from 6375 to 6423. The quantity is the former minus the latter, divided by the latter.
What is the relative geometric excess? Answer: 0.11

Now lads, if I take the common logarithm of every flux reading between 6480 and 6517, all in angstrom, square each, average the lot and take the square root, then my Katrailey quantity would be 0.97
